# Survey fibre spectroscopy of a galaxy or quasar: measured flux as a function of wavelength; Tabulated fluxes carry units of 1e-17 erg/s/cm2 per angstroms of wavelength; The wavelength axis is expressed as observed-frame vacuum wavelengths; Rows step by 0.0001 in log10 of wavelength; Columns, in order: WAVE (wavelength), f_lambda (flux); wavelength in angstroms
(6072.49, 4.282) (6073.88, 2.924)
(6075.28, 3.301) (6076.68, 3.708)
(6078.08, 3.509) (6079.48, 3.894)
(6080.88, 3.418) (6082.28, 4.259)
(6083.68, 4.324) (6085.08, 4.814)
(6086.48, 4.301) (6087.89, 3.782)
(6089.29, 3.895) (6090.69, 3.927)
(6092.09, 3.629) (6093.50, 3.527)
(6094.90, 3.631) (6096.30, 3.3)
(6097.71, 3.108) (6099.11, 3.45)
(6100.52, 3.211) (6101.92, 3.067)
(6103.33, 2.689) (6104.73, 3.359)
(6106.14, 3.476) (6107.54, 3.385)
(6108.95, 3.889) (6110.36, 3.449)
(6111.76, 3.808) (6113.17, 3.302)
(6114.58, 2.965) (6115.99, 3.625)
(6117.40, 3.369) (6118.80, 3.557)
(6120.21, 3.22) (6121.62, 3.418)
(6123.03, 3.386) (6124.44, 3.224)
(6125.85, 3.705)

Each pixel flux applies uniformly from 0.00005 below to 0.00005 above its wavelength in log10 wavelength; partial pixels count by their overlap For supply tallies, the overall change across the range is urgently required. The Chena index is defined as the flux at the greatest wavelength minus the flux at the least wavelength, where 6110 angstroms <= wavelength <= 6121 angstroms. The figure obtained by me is -0.23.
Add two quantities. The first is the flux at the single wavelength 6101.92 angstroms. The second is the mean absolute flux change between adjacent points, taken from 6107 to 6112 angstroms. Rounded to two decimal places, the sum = 3.50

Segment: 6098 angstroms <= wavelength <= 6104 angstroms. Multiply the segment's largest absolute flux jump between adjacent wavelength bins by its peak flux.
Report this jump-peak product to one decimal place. 1.3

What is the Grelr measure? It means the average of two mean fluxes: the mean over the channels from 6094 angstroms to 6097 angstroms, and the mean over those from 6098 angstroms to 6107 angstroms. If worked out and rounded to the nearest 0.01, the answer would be 3.34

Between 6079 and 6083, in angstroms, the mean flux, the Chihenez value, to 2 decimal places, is 3.86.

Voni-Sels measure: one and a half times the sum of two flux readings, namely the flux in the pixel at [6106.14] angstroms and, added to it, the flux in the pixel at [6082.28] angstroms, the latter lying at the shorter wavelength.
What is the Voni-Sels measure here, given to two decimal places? 11.60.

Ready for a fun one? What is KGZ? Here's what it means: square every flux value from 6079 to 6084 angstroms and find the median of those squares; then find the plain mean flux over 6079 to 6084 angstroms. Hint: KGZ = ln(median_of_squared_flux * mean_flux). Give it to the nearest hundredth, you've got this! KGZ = 4.19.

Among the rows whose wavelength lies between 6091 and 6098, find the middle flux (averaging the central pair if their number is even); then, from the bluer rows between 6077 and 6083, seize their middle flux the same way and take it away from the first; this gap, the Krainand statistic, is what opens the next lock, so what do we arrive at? -0.2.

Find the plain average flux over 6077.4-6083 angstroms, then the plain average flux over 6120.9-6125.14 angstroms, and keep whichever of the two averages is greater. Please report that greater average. 3.8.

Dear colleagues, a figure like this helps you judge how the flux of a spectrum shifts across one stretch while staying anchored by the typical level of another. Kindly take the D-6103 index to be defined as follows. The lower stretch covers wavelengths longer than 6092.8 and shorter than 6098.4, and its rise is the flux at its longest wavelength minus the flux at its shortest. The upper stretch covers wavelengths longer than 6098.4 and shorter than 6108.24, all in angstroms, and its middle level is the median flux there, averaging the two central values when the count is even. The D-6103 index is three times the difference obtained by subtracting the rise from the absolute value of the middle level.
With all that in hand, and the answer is 11.3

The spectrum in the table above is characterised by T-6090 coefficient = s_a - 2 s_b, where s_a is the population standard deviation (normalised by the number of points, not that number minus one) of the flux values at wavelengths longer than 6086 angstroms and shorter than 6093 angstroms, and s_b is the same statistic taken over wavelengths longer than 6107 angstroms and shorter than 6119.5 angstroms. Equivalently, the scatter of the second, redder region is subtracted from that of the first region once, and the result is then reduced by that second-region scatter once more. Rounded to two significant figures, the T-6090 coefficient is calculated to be -0.30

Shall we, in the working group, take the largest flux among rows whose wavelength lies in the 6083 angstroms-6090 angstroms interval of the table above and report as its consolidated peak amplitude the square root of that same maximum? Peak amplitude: 2.19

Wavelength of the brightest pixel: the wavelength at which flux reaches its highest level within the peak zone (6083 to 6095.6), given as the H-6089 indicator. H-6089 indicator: 6085.08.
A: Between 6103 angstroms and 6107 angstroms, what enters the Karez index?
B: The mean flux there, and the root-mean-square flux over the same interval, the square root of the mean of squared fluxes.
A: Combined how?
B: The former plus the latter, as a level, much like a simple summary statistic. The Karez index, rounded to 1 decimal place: 6.4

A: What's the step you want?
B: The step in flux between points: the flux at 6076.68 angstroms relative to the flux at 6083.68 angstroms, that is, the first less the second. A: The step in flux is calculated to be -0.62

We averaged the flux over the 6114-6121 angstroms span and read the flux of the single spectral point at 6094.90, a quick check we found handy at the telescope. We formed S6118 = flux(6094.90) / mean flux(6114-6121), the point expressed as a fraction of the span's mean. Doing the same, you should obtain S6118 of 1.08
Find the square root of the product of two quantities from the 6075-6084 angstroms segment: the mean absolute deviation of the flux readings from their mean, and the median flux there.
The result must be 1.11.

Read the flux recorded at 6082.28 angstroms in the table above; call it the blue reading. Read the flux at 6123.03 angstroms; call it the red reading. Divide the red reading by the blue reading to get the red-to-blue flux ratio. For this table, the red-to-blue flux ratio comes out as 0.80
